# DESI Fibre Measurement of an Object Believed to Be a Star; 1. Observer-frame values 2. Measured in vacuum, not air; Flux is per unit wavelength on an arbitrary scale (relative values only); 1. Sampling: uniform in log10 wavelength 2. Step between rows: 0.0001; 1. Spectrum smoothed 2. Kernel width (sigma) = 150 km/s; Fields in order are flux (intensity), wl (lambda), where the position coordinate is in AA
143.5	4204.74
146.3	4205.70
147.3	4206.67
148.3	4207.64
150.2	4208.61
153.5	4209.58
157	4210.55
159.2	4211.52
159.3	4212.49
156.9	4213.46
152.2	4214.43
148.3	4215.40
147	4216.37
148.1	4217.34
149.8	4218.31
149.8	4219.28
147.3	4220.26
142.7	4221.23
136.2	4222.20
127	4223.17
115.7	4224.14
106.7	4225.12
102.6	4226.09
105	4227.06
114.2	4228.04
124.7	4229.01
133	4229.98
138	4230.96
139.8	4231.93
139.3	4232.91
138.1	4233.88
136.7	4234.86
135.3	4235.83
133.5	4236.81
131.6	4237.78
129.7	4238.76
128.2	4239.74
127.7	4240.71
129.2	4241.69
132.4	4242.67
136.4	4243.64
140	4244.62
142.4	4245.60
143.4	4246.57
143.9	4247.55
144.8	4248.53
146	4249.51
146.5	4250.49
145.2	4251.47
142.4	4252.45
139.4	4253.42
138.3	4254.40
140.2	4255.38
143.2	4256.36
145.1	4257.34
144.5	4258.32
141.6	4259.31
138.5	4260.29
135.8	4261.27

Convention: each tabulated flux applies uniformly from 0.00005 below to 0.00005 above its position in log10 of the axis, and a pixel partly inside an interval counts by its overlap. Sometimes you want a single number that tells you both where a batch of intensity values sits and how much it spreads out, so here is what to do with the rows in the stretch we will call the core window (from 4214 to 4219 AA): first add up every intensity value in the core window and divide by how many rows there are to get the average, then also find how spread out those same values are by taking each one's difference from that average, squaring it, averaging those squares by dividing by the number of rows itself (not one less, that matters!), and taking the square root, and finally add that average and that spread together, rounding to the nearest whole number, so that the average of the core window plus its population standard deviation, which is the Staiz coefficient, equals 151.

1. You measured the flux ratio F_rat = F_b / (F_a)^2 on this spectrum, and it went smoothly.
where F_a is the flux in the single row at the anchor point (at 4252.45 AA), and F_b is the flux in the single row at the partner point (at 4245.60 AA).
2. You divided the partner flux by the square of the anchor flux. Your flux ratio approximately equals 0.0070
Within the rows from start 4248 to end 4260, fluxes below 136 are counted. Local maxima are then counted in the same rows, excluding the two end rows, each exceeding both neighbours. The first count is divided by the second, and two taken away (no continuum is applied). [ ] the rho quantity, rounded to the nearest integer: -2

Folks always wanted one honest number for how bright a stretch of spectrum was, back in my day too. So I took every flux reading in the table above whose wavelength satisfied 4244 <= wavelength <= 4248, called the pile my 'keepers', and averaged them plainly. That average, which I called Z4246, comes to 142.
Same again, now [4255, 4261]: 142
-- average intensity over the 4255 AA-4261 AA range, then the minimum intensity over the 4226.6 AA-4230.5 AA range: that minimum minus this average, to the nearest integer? -37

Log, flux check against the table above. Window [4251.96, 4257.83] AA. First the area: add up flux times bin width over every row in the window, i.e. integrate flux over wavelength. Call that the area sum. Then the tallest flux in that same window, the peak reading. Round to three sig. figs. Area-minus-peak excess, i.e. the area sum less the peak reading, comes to 686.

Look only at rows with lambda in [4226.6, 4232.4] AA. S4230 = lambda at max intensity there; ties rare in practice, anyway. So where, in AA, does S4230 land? 4231.93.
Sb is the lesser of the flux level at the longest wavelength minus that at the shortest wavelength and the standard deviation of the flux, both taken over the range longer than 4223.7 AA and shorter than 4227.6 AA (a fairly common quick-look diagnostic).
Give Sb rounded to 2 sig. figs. -11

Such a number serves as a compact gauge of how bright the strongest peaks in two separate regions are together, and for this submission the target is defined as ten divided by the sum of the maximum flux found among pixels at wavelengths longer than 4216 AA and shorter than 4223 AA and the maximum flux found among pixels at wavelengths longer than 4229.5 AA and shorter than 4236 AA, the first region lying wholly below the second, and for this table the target 0.0345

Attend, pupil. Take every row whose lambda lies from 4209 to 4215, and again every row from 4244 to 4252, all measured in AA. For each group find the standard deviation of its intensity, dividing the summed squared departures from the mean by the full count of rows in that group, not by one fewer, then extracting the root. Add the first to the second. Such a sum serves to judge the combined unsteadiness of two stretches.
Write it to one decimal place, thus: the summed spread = 4.7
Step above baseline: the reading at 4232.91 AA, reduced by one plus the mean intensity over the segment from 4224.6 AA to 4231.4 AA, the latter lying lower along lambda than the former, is 21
